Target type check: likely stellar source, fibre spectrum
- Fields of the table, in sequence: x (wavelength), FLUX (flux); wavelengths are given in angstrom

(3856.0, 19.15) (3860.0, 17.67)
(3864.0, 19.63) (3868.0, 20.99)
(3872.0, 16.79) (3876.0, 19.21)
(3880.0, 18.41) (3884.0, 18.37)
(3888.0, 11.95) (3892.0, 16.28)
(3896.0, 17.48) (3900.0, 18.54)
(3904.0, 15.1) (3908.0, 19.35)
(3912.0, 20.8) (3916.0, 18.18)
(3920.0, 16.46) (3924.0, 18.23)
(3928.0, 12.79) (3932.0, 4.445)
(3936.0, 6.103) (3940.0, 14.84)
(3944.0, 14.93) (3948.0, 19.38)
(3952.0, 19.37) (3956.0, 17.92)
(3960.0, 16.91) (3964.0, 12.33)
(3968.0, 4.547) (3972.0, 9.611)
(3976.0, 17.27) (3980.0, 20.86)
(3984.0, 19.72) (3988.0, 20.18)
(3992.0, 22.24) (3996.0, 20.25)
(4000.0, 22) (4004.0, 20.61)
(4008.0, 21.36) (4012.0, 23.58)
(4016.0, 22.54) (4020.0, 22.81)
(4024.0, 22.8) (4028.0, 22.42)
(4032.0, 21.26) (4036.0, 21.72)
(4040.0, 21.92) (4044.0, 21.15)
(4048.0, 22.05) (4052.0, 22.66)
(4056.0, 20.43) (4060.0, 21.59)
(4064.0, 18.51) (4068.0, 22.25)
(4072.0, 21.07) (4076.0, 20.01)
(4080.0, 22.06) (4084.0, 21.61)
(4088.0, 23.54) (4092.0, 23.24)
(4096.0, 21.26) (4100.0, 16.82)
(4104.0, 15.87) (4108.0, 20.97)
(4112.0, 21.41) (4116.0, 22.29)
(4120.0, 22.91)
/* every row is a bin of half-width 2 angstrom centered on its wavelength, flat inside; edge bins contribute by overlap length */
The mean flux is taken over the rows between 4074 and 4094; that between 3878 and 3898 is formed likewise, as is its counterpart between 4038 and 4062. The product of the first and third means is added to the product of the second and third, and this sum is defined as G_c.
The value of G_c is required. 835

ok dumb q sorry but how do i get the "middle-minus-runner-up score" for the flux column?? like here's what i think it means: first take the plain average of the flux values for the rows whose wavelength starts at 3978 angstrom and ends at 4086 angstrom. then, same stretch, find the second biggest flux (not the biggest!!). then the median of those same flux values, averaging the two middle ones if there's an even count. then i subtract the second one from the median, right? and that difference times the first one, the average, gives -26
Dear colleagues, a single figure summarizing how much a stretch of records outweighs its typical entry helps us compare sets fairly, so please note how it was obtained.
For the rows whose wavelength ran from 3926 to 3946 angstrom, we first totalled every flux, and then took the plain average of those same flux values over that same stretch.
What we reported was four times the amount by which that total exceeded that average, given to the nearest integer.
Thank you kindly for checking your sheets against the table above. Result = 170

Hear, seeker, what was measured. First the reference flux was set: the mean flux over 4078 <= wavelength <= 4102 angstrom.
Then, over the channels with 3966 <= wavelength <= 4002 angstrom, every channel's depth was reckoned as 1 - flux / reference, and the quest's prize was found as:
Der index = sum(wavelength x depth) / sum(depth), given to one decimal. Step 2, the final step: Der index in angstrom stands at 3971.7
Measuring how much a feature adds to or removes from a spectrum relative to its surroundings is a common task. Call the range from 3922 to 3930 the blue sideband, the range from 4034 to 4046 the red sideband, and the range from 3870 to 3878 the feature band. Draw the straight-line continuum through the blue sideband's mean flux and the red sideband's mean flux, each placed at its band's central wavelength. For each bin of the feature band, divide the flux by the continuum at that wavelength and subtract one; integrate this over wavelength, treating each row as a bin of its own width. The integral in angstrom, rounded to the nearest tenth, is 3.3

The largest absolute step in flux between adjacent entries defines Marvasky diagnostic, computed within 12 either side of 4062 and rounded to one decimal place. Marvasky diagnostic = 3.7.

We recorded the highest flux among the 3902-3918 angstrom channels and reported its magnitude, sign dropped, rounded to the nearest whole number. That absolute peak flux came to 21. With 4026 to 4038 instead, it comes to 22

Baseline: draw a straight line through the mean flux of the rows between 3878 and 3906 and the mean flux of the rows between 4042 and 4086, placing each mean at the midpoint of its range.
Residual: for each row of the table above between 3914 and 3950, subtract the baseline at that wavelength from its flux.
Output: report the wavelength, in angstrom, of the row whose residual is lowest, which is 3932.0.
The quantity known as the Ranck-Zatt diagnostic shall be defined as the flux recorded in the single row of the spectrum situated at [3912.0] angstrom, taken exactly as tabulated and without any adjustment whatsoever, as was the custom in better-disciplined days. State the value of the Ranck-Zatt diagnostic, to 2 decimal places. 20.80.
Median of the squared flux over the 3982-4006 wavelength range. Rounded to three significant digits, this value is 417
